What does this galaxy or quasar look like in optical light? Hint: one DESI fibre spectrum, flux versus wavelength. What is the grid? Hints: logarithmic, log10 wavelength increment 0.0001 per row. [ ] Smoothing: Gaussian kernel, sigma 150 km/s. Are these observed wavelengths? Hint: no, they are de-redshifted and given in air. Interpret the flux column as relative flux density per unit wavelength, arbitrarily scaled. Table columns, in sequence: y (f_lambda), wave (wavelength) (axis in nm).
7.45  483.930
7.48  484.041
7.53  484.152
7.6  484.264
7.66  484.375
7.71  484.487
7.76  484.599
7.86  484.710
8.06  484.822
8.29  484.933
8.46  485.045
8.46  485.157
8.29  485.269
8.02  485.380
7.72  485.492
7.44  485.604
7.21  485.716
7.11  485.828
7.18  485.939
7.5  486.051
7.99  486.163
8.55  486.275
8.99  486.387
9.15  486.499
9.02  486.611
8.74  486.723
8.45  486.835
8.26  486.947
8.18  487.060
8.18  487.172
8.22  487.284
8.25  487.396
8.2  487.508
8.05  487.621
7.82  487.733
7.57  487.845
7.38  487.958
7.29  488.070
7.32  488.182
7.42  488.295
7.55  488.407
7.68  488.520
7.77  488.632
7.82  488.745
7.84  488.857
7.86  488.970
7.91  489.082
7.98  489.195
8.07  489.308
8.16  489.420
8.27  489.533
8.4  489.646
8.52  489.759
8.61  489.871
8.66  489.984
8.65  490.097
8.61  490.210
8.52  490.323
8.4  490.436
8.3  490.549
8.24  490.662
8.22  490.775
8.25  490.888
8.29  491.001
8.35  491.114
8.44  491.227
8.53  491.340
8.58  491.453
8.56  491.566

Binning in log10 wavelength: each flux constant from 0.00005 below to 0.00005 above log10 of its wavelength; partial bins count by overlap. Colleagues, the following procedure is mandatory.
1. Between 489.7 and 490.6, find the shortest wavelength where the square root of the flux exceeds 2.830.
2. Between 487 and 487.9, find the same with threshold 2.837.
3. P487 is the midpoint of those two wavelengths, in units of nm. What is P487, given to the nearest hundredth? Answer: 488.41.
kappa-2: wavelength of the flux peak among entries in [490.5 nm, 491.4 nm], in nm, 491.340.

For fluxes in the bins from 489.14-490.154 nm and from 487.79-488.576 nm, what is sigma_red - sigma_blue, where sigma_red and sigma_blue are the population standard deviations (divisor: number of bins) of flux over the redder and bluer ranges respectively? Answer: 0.11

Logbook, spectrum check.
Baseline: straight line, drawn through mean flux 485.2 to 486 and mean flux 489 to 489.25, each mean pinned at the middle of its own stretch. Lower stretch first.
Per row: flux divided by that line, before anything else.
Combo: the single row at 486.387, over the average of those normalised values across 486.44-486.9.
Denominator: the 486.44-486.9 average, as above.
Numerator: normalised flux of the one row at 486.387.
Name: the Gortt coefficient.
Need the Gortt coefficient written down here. 1.02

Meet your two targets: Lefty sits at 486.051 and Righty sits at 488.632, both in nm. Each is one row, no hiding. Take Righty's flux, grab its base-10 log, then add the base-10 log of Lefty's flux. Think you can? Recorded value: 1.77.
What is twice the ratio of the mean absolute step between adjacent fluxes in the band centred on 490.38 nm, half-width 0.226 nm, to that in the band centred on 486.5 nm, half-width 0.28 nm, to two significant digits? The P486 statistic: 0.82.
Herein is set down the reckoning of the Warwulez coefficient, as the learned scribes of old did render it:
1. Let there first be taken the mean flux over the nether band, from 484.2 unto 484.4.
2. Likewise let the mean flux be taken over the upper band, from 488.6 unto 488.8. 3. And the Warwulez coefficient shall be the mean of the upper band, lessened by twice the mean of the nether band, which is -7.46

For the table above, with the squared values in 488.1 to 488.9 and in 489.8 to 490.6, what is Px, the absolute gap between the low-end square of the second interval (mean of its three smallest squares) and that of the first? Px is 15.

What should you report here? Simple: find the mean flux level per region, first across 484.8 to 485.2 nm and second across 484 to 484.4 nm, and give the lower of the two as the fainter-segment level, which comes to 7.6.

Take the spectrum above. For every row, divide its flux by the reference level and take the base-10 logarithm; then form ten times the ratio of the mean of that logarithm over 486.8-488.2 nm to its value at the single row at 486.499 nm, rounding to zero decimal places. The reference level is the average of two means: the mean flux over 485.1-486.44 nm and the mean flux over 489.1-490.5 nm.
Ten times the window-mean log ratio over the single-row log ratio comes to -2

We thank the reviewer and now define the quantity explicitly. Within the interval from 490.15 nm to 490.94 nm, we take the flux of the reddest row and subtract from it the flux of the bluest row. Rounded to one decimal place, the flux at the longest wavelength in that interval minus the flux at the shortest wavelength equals -0.4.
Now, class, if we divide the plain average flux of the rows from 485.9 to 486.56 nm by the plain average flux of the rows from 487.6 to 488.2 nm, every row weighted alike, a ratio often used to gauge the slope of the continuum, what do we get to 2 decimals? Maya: 1.09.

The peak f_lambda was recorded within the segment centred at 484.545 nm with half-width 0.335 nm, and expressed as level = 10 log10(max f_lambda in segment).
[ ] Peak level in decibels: 9.06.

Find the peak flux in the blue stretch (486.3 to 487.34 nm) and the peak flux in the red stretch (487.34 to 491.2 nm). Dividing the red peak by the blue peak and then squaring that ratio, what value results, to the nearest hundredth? 0.90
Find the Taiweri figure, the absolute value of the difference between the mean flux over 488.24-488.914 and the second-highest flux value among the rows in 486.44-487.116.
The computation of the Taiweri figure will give 1.3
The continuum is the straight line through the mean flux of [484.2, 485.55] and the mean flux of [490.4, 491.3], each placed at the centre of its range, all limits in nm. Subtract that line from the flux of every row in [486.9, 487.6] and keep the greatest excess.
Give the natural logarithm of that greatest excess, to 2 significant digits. -1.8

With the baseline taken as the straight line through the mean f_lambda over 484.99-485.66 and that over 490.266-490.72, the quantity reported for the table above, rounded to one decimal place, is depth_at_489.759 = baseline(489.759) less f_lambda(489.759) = -0.2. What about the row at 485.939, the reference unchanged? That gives 0.9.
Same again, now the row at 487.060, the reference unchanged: 0.0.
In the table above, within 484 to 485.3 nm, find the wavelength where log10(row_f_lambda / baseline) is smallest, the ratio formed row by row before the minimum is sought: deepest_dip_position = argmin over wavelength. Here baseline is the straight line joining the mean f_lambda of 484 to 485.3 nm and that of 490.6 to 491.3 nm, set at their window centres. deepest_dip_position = 484.041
